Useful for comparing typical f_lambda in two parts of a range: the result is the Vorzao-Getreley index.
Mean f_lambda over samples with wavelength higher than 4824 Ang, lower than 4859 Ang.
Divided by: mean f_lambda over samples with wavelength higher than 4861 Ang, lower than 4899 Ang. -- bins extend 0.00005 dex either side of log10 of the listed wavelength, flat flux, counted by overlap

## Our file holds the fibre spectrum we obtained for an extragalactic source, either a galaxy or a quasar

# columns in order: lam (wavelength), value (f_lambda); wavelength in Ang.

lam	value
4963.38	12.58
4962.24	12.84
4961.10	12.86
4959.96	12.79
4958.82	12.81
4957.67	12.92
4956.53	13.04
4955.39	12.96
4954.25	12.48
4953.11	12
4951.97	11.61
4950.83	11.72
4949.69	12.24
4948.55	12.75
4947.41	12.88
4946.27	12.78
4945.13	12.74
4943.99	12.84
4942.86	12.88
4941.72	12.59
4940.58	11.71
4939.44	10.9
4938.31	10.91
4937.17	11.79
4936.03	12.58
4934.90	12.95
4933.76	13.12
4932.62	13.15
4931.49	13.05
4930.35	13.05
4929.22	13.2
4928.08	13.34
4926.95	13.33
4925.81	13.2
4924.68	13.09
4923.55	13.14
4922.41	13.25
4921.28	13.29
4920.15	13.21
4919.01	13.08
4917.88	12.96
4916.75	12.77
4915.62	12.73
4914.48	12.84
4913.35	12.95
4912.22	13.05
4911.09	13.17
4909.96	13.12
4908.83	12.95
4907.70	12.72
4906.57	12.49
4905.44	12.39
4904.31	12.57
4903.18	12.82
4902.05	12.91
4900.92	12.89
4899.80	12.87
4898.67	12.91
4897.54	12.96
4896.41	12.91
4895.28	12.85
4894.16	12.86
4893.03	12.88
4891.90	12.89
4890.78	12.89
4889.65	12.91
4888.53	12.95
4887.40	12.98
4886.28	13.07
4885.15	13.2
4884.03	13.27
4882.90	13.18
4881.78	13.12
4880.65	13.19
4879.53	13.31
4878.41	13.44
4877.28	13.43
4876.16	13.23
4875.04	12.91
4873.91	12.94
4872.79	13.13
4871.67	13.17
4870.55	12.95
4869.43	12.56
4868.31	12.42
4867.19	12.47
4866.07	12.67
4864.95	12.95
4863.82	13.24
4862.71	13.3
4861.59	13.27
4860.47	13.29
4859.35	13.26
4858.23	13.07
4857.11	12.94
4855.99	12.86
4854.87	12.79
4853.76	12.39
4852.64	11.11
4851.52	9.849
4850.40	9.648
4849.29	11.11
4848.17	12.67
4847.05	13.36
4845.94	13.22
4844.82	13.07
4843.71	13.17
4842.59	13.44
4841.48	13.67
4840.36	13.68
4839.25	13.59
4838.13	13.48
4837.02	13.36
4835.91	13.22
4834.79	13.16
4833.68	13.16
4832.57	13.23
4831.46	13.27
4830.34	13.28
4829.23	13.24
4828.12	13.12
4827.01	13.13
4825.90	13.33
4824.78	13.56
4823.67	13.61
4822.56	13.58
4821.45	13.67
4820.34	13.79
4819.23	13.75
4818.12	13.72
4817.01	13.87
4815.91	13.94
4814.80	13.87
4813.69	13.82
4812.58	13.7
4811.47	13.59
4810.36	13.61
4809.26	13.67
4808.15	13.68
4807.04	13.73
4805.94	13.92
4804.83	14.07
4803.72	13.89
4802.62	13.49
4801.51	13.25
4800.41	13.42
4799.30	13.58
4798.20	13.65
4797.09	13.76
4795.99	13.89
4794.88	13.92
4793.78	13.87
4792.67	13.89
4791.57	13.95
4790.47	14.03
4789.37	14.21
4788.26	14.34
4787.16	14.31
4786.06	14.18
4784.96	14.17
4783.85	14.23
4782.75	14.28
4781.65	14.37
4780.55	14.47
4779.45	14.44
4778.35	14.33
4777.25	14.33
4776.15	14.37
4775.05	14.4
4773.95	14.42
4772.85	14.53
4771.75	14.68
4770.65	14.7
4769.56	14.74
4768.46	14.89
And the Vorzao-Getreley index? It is 0.99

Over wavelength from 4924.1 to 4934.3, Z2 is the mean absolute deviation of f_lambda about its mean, 0.087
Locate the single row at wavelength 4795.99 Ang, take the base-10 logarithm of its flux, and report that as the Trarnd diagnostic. 1.14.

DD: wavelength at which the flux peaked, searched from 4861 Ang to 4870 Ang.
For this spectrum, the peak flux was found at 4862.71 Ang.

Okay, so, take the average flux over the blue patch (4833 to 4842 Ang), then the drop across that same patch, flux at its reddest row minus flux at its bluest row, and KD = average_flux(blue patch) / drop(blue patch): 26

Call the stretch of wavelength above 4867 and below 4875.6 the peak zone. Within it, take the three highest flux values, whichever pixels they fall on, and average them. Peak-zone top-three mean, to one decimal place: 13.1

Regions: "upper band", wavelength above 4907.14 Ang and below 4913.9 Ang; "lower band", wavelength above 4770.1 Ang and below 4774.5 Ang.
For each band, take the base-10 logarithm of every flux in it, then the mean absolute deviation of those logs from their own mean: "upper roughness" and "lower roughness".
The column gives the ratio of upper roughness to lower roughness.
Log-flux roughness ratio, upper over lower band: 1.3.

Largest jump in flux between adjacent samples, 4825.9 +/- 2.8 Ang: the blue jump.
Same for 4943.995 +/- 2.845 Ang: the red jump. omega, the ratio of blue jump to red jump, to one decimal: 0.8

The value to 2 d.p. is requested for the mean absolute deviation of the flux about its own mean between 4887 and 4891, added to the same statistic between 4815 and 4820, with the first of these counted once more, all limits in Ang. 0.15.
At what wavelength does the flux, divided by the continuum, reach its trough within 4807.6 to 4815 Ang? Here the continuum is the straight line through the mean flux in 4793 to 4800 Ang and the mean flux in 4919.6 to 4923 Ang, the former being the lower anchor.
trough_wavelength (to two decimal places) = 4811.47 Ang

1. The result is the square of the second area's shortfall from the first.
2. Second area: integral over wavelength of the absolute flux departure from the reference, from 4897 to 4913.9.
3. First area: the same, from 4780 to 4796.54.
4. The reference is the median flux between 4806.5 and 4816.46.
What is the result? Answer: 50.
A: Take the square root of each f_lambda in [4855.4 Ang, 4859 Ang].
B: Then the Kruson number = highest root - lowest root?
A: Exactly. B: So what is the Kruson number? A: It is 0.029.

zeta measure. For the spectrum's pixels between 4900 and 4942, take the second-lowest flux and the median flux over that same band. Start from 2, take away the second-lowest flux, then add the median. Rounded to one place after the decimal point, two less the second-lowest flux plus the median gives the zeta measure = 4.0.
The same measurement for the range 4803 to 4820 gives 2.1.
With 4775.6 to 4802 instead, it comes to 2.8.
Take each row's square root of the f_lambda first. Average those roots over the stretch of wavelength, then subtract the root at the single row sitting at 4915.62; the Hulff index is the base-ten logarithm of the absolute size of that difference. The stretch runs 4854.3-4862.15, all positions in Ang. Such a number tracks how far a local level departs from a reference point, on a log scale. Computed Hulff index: -1.33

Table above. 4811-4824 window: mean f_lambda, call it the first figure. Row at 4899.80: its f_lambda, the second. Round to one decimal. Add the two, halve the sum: 13.3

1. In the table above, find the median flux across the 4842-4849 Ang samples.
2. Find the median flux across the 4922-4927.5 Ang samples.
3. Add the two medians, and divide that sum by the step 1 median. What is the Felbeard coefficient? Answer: 2.00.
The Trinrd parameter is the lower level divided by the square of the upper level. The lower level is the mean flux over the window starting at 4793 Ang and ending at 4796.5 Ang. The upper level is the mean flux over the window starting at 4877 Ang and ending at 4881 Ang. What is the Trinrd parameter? 0.078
